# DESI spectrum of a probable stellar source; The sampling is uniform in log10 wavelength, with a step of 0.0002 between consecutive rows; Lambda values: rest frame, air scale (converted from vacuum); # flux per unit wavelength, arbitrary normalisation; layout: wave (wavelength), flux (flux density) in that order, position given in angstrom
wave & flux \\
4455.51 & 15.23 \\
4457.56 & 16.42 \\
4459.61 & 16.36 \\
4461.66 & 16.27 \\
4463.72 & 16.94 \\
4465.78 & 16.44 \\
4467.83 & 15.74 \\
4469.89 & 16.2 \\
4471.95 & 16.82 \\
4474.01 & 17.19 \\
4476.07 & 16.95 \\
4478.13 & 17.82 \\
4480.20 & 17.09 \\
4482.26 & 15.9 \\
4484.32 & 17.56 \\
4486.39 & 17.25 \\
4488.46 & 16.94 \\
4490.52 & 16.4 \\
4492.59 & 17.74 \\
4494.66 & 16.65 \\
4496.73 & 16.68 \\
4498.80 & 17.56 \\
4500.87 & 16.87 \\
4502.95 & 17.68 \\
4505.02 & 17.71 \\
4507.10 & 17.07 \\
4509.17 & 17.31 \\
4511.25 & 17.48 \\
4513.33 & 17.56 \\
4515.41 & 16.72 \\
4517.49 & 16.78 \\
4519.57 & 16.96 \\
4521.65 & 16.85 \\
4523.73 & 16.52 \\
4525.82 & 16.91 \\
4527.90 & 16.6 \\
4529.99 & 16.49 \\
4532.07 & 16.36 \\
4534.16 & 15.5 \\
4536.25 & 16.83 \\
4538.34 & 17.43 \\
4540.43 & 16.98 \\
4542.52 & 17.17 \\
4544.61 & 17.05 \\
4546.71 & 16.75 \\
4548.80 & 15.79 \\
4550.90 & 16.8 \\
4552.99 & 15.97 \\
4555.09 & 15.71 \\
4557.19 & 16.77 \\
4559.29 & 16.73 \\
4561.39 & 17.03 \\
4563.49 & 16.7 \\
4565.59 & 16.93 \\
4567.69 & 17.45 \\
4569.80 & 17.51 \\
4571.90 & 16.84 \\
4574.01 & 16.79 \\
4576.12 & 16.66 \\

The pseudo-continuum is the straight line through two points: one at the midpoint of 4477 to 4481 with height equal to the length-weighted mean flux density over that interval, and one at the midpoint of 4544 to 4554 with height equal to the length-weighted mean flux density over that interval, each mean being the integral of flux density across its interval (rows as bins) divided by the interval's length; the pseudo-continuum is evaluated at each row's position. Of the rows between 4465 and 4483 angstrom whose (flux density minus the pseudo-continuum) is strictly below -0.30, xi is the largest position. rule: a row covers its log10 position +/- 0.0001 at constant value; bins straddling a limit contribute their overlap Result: 4482.26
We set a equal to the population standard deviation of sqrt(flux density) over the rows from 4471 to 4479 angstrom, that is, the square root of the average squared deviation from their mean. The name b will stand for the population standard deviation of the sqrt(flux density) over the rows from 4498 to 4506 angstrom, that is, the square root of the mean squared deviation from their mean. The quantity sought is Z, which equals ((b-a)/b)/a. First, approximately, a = 0.046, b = 0.041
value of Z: -3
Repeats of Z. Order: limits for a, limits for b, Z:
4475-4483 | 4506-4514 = -32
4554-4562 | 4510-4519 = -5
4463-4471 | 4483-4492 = -1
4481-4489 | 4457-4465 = -18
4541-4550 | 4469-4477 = -7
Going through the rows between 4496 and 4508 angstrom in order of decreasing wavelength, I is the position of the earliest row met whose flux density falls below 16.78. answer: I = 4496.73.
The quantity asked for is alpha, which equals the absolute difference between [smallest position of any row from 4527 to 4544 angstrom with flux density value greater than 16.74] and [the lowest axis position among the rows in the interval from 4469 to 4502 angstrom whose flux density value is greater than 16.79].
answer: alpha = 64.3 angstrom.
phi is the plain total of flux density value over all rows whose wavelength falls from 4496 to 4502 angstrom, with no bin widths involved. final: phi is 51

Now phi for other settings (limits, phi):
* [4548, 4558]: 81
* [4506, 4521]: 120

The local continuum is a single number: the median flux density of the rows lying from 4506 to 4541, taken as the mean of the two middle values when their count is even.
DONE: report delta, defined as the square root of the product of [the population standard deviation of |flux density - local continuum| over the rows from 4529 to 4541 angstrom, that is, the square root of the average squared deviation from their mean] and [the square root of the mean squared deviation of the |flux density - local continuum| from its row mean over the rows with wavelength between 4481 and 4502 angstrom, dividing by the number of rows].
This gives 0.372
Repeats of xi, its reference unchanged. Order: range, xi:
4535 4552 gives 4548.80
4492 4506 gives 4496.73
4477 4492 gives 4490.52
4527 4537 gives 4534.16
